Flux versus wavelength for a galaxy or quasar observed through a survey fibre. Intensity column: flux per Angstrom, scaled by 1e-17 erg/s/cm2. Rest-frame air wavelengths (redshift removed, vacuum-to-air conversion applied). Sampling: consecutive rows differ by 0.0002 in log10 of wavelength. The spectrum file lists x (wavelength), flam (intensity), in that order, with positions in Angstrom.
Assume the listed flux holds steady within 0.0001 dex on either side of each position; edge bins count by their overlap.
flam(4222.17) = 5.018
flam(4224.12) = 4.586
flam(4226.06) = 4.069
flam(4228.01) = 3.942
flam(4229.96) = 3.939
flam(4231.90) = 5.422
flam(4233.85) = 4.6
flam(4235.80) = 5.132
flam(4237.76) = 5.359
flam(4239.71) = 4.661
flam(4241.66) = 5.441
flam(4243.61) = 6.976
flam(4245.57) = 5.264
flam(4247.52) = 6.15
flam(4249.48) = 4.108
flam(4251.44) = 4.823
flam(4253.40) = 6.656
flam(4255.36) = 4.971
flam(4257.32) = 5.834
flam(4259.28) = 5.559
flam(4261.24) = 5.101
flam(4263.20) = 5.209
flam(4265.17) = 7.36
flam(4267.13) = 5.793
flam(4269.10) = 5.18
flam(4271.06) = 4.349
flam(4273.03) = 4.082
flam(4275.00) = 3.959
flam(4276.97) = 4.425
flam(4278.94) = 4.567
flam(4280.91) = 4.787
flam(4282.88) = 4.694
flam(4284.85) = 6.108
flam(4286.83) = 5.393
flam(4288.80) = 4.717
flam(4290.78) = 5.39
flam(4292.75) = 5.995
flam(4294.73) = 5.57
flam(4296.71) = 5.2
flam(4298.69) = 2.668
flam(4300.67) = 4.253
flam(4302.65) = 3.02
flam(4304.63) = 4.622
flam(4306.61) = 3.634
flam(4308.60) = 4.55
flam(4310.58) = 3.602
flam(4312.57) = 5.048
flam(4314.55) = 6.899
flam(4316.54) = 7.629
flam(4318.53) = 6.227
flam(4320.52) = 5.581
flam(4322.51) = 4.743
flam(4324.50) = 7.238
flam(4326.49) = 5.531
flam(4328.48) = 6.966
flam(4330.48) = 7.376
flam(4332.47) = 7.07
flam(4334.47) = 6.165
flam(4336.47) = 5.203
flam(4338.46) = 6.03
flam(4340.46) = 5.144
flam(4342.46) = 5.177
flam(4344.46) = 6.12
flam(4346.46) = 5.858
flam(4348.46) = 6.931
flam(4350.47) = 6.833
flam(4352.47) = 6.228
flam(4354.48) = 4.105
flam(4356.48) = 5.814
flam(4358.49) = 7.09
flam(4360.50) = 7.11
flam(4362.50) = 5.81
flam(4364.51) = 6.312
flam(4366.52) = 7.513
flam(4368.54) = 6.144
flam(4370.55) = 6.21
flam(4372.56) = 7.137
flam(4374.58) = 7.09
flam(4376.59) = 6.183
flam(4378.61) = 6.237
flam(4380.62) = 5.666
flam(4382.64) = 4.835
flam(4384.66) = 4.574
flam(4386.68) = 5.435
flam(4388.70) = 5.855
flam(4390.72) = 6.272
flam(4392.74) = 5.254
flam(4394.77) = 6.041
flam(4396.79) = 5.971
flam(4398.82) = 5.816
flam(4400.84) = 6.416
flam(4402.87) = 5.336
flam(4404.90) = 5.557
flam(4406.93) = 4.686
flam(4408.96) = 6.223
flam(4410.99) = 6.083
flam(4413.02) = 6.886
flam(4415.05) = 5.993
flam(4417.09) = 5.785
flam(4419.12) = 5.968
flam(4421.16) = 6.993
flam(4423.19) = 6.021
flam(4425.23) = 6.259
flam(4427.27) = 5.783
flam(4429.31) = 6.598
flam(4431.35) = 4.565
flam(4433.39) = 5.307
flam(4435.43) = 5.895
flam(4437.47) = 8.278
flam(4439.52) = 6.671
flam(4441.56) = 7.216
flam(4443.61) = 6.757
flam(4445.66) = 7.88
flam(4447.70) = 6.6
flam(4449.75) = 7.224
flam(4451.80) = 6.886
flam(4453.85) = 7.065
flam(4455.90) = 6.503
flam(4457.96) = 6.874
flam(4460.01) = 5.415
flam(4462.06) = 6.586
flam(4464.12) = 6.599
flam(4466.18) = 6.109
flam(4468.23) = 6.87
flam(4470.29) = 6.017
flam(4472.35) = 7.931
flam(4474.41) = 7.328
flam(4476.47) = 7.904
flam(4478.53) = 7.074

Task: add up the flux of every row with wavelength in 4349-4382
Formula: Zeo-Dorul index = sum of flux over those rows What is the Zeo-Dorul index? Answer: 101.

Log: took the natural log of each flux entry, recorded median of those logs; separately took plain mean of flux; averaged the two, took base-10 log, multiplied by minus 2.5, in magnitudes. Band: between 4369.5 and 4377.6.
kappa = -1.58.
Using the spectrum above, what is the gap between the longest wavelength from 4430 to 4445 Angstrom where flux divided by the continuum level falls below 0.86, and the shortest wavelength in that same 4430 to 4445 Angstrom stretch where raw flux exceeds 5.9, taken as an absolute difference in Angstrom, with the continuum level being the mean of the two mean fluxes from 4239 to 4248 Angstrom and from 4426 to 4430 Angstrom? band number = 6.1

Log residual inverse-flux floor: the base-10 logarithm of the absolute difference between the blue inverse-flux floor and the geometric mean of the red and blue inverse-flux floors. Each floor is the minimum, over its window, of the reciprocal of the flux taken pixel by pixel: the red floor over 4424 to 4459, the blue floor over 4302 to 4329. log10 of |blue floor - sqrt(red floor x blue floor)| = -2.3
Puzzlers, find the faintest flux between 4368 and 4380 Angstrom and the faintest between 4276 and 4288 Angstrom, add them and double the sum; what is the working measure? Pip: 21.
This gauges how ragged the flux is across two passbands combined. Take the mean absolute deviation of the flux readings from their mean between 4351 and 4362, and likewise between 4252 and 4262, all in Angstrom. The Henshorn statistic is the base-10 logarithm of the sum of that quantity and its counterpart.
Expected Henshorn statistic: 0.14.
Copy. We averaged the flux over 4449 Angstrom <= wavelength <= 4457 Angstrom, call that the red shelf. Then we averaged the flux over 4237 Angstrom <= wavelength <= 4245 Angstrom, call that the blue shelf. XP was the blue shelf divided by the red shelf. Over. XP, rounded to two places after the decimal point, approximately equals 0.81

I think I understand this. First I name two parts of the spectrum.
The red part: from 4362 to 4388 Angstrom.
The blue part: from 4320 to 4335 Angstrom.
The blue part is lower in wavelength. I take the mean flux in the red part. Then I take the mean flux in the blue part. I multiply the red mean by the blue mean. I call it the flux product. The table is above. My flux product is 39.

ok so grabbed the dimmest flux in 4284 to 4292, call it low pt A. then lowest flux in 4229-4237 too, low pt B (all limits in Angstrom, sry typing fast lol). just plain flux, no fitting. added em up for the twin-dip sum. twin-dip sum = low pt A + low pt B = 8.7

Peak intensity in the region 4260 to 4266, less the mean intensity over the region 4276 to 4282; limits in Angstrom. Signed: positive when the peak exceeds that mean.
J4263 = 2.8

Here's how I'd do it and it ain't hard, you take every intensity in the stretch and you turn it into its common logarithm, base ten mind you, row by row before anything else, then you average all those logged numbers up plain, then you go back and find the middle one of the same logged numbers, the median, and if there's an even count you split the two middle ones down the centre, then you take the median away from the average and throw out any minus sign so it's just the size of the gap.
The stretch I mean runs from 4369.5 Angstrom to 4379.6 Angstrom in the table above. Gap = 0.022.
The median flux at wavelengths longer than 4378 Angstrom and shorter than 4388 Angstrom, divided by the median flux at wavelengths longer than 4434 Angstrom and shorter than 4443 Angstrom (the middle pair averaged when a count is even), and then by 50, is 0.016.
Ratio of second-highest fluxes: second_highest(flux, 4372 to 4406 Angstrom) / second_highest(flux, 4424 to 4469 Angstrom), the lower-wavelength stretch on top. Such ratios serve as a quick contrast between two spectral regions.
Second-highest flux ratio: 0.90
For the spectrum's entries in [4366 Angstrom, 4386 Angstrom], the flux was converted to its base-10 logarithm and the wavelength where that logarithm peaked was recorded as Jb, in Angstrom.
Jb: 4366.52 Angstrom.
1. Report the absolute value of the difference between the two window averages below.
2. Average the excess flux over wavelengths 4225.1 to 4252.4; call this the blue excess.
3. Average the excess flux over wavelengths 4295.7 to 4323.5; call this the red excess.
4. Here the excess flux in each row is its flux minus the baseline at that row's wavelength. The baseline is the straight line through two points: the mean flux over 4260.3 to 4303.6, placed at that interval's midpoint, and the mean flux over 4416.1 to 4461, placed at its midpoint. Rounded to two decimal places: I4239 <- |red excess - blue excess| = 0.87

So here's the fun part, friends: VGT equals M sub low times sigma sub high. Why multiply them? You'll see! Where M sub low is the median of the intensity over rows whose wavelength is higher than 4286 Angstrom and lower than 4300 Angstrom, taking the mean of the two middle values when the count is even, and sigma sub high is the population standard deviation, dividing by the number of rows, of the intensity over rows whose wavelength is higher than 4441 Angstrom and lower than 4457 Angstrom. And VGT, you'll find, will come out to 2.22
